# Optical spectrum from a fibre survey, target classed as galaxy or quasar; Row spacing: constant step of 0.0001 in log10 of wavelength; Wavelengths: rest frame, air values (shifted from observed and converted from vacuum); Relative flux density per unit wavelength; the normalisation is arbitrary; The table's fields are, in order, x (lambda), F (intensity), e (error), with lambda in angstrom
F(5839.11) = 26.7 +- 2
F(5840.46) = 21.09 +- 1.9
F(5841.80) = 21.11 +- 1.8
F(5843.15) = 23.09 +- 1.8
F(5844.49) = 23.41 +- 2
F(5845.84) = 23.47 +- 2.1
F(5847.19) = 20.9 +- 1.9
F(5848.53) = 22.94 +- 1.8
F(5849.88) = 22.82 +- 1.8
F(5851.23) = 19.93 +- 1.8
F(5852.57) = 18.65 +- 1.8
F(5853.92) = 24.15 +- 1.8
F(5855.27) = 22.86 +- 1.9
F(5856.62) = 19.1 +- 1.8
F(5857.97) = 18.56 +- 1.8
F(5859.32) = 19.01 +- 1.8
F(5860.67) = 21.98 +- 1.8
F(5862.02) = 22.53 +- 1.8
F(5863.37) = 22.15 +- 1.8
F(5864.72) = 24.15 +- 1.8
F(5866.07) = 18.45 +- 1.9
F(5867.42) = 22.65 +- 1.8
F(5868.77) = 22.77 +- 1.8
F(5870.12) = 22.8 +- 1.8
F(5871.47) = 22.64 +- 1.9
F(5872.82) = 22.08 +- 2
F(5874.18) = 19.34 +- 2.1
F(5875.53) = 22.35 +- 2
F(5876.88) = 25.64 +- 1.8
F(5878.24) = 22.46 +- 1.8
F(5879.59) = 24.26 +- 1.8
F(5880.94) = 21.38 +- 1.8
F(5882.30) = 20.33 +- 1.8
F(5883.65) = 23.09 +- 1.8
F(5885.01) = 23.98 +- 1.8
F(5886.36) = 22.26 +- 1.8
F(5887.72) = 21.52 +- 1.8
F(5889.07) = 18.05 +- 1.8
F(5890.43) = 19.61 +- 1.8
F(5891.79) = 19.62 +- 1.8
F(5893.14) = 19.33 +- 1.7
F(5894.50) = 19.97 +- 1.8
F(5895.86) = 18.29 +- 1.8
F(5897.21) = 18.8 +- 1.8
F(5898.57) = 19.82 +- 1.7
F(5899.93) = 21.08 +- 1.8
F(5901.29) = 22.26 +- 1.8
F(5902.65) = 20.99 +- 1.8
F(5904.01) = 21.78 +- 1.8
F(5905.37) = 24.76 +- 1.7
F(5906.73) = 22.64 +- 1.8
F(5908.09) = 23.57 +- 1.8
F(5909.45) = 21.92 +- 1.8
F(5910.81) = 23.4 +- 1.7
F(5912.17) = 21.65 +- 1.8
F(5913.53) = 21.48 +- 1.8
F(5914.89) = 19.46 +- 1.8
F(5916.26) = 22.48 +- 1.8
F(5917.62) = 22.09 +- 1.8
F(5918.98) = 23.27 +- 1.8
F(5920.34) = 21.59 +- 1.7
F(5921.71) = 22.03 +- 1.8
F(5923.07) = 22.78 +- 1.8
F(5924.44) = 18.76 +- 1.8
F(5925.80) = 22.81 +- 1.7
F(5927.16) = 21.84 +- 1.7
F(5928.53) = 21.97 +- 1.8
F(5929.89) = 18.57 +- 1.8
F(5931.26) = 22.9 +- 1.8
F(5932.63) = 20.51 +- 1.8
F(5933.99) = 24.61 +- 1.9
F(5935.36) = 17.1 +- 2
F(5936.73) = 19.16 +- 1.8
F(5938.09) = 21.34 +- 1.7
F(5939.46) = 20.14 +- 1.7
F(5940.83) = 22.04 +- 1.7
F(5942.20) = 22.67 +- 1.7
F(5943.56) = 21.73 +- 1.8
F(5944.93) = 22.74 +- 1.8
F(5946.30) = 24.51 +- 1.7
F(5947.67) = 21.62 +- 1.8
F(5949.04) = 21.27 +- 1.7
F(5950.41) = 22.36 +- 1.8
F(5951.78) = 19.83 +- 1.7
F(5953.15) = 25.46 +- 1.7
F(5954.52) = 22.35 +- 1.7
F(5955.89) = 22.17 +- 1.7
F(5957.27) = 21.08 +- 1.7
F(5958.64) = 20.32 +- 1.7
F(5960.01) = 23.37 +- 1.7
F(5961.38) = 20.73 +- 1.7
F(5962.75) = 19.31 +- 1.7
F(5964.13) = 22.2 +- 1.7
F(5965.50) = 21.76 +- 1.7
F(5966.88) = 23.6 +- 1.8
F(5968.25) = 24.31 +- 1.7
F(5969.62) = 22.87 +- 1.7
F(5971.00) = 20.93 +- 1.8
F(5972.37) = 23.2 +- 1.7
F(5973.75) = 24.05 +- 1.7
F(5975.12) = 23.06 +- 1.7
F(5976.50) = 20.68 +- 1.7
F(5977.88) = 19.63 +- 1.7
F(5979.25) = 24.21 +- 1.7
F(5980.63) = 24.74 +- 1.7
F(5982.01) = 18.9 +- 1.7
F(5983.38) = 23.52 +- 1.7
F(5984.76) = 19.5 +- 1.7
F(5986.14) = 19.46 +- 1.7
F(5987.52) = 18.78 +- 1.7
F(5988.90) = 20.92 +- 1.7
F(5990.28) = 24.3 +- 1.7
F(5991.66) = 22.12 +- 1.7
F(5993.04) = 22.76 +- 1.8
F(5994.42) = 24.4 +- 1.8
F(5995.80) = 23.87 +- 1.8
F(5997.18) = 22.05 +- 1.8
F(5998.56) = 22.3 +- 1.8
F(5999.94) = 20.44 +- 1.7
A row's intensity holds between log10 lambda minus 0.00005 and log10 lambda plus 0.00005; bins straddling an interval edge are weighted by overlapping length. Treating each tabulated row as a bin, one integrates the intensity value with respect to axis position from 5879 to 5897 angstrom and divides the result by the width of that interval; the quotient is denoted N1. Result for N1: 20.8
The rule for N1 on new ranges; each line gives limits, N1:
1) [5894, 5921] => 21.6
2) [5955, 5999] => 22.0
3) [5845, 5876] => 21.6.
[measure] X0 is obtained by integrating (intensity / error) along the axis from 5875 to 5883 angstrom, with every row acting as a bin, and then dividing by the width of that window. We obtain 12.5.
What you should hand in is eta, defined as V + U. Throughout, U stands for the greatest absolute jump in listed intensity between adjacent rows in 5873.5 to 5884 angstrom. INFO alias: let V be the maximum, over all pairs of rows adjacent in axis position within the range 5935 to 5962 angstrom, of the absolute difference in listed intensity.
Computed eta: 9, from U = 3.3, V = 6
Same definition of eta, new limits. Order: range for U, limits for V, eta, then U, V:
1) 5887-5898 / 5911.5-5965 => 11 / 3.5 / 8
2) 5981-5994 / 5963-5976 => 7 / 4.6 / 2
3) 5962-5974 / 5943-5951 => 6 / 2.9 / 3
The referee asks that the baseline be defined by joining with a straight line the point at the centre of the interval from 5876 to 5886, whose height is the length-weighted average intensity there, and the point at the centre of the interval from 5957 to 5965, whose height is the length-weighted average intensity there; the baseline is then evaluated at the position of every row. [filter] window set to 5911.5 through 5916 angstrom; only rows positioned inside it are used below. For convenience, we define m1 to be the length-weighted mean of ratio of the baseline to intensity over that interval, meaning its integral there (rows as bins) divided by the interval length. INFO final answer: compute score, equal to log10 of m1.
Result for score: 0.026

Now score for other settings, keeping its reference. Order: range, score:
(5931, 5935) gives -0.003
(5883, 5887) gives -0.004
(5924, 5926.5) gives 0.026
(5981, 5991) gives -0.001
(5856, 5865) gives 0.053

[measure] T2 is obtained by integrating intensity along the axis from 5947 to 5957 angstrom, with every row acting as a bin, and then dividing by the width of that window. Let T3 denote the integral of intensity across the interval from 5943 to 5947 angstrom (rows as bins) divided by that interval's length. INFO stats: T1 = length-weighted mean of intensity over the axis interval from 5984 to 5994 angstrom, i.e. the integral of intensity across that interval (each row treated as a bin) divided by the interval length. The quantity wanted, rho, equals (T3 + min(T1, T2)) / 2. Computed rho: 22.1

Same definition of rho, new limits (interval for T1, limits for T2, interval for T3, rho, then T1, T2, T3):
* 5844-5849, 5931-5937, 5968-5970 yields 22.2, 22.6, 20.8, 23.6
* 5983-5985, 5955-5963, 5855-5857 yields 21.1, 21.6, 21.3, 20.9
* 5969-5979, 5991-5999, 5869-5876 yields 22.0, 22.1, 22.9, 21.9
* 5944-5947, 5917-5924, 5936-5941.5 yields 21.4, 23.4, 22.2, 20.6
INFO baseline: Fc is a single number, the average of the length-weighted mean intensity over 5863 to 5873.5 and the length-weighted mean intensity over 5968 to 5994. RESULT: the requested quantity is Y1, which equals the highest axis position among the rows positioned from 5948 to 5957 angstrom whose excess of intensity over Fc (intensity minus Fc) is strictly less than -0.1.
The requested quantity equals 5951.78 angstrom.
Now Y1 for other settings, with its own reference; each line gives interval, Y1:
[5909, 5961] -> 5958.64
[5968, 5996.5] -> 5988.90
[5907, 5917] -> 5914.89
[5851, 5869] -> 5866.07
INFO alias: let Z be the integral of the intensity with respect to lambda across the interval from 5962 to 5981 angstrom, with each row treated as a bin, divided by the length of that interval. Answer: 22.4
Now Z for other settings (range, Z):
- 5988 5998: 22.8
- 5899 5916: 22.0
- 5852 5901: 21.3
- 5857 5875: 21.4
